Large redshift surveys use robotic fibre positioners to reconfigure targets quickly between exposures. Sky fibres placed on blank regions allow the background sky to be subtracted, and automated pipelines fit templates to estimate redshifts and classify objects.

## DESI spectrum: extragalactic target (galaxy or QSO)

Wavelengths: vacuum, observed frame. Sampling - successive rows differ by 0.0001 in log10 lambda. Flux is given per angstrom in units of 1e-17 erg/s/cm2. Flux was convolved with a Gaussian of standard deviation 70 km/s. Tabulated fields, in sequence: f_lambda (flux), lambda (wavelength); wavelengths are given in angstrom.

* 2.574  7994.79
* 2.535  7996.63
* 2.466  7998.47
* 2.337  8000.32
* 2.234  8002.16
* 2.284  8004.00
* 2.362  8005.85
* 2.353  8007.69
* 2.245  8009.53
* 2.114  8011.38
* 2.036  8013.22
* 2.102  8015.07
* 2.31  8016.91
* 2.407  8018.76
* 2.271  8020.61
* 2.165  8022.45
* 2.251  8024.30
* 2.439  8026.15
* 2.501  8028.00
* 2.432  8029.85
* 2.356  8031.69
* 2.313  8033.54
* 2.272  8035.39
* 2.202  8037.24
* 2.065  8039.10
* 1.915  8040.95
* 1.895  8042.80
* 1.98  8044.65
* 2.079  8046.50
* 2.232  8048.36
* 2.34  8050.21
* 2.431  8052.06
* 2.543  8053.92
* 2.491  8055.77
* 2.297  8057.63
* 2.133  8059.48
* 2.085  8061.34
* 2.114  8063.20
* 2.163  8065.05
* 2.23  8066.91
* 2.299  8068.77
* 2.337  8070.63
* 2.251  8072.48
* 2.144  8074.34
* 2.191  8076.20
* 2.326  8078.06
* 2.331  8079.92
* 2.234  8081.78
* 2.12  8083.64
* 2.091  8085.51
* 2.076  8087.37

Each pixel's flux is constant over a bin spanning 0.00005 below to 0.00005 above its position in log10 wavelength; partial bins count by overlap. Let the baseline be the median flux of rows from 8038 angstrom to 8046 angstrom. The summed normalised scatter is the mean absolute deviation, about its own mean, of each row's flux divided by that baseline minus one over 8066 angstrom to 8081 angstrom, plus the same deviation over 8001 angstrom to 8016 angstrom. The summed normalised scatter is 0.082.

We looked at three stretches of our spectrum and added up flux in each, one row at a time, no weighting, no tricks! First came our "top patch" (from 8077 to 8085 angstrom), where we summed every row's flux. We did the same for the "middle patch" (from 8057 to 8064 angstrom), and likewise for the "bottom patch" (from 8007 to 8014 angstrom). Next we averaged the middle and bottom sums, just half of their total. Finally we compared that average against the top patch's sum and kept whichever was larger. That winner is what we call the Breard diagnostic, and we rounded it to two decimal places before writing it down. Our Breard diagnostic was 9.01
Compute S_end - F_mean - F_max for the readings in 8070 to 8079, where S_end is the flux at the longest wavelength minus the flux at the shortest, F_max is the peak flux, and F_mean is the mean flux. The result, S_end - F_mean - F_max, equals -4.60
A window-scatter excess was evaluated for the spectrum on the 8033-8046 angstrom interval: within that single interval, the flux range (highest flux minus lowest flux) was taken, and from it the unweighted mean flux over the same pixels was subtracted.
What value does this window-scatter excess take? -1.67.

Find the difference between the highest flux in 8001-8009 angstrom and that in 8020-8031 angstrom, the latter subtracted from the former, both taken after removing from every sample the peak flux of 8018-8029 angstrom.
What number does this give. -0.14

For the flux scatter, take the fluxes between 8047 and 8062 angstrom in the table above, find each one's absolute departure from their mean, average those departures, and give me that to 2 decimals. 0.13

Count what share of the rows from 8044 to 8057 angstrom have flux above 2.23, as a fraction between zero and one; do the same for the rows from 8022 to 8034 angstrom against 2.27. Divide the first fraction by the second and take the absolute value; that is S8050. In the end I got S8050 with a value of 1.0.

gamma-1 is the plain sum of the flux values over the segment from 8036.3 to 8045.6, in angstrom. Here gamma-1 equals 10.1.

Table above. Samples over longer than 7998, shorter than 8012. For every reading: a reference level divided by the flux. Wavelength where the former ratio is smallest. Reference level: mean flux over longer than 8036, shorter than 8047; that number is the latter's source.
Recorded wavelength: 7998.47 angstrom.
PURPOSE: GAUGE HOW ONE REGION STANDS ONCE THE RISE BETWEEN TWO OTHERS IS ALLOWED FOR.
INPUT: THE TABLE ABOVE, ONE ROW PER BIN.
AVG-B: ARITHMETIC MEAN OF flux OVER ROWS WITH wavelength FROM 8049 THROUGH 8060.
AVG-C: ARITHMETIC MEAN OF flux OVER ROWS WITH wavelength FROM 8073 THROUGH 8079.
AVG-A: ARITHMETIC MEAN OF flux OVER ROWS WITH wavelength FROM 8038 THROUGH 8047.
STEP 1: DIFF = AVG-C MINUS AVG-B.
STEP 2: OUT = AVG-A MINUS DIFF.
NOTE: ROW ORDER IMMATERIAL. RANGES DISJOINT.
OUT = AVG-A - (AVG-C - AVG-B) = 2.14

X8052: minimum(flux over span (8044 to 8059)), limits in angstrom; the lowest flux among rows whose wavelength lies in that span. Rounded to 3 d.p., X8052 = 1.980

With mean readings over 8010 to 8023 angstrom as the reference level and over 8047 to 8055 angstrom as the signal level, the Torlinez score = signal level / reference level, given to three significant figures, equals 1.08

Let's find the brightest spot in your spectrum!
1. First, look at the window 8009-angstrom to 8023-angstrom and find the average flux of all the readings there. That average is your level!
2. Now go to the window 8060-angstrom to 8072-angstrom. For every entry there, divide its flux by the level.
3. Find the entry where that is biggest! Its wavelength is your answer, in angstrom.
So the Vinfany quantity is 8070.63 angstrom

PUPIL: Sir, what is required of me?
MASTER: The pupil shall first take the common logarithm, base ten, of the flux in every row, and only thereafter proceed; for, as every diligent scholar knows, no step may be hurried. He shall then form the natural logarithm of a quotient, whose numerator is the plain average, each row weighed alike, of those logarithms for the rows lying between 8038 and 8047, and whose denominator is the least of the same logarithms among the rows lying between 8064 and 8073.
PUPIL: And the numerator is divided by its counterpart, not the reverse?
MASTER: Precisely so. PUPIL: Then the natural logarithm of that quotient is -0.12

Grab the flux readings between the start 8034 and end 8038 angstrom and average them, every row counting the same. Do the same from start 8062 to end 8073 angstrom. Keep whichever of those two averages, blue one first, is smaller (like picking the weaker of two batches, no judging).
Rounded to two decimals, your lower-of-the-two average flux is 2.23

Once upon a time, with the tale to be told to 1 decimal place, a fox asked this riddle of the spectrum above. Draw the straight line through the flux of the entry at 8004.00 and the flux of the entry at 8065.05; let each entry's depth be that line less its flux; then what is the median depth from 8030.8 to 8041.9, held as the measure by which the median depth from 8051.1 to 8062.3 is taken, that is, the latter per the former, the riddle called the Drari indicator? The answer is 10.6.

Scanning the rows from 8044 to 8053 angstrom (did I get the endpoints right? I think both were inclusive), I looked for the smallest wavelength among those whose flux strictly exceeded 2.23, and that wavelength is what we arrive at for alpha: 8048.36 angstrom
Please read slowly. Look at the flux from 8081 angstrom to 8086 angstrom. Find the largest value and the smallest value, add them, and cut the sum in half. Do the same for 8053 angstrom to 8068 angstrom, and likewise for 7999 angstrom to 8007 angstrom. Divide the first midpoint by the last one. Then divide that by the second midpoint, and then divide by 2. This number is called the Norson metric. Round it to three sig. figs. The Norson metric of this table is 0.203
